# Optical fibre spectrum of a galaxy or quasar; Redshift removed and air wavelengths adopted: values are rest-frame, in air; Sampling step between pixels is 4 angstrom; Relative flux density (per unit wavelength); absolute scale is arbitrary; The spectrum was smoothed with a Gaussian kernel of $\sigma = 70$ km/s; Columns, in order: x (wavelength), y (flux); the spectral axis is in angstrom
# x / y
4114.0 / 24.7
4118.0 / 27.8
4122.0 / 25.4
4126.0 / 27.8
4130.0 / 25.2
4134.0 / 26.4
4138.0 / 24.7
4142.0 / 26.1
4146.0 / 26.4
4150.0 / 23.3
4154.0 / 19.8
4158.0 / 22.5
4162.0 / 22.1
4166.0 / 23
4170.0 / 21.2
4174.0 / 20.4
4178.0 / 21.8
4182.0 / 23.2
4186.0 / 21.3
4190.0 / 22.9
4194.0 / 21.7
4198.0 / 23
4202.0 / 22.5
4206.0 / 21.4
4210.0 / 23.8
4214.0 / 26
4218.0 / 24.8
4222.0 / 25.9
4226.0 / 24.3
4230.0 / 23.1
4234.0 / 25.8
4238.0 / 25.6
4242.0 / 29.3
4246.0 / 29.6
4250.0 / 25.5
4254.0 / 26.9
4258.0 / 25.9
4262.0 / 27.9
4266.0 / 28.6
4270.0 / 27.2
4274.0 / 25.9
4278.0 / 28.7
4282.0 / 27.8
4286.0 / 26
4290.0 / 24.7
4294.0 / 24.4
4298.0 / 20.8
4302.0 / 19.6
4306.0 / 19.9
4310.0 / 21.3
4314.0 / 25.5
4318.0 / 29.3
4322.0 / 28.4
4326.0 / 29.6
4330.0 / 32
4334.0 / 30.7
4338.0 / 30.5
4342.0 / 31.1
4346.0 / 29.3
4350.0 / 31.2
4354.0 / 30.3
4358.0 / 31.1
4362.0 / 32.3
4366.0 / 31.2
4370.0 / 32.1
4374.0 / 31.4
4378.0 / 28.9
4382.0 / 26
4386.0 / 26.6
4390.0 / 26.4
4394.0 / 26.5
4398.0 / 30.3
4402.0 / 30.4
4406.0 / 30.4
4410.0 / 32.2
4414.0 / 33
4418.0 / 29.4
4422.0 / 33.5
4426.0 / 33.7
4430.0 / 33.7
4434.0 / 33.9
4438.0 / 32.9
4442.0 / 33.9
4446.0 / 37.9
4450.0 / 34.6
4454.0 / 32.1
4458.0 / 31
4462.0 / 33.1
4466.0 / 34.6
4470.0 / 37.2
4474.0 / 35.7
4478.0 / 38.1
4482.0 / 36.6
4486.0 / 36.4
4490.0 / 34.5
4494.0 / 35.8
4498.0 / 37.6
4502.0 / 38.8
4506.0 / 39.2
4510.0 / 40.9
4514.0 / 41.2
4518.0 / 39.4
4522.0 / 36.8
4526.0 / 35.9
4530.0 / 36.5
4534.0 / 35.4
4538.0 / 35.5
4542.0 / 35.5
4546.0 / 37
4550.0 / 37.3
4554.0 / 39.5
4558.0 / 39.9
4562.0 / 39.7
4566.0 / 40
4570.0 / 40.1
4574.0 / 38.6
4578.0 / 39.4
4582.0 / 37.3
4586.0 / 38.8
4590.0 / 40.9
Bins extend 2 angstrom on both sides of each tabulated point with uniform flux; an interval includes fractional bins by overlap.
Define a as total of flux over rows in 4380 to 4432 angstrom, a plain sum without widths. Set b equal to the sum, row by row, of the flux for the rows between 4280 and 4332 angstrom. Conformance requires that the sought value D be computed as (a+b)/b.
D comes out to 2.2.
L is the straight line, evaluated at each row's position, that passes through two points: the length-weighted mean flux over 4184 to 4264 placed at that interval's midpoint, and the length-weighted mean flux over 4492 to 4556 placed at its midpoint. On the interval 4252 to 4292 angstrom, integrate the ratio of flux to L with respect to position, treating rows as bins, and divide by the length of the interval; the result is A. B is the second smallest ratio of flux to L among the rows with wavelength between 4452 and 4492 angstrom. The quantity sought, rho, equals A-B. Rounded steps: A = 1.00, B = 0.93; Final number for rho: 0.08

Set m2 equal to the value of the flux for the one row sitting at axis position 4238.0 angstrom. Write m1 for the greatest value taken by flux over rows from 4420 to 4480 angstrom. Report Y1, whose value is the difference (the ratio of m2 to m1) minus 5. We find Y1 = -4.3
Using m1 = 38.1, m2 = 25.6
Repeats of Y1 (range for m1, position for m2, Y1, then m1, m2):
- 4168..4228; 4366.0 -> -3.8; 26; 31.2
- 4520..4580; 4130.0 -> -4.4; 40.1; 25.2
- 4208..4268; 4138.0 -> -4.2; 29.6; 24.7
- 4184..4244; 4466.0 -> -3.8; 29.3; 34.6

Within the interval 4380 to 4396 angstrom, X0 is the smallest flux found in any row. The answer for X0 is 26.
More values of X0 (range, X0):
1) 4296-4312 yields 19.6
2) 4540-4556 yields 35.5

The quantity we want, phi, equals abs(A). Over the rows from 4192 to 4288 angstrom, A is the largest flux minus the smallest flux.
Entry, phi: 8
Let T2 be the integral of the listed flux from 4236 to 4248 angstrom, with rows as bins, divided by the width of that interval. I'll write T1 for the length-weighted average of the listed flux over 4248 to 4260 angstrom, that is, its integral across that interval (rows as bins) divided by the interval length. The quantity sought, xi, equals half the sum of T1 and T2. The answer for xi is 27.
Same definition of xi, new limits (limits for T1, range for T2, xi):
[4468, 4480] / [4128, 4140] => 31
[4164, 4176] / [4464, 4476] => 29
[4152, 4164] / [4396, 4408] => 26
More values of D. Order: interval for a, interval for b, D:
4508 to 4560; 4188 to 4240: 2.6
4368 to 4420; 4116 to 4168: 2.2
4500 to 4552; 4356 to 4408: 2.3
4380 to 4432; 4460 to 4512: 1.8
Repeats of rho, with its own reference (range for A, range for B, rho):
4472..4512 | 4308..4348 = 0.14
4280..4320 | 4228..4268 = -0.13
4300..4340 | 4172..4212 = 0.02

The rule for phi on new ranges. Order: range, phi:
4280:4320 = 10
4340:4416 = 7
